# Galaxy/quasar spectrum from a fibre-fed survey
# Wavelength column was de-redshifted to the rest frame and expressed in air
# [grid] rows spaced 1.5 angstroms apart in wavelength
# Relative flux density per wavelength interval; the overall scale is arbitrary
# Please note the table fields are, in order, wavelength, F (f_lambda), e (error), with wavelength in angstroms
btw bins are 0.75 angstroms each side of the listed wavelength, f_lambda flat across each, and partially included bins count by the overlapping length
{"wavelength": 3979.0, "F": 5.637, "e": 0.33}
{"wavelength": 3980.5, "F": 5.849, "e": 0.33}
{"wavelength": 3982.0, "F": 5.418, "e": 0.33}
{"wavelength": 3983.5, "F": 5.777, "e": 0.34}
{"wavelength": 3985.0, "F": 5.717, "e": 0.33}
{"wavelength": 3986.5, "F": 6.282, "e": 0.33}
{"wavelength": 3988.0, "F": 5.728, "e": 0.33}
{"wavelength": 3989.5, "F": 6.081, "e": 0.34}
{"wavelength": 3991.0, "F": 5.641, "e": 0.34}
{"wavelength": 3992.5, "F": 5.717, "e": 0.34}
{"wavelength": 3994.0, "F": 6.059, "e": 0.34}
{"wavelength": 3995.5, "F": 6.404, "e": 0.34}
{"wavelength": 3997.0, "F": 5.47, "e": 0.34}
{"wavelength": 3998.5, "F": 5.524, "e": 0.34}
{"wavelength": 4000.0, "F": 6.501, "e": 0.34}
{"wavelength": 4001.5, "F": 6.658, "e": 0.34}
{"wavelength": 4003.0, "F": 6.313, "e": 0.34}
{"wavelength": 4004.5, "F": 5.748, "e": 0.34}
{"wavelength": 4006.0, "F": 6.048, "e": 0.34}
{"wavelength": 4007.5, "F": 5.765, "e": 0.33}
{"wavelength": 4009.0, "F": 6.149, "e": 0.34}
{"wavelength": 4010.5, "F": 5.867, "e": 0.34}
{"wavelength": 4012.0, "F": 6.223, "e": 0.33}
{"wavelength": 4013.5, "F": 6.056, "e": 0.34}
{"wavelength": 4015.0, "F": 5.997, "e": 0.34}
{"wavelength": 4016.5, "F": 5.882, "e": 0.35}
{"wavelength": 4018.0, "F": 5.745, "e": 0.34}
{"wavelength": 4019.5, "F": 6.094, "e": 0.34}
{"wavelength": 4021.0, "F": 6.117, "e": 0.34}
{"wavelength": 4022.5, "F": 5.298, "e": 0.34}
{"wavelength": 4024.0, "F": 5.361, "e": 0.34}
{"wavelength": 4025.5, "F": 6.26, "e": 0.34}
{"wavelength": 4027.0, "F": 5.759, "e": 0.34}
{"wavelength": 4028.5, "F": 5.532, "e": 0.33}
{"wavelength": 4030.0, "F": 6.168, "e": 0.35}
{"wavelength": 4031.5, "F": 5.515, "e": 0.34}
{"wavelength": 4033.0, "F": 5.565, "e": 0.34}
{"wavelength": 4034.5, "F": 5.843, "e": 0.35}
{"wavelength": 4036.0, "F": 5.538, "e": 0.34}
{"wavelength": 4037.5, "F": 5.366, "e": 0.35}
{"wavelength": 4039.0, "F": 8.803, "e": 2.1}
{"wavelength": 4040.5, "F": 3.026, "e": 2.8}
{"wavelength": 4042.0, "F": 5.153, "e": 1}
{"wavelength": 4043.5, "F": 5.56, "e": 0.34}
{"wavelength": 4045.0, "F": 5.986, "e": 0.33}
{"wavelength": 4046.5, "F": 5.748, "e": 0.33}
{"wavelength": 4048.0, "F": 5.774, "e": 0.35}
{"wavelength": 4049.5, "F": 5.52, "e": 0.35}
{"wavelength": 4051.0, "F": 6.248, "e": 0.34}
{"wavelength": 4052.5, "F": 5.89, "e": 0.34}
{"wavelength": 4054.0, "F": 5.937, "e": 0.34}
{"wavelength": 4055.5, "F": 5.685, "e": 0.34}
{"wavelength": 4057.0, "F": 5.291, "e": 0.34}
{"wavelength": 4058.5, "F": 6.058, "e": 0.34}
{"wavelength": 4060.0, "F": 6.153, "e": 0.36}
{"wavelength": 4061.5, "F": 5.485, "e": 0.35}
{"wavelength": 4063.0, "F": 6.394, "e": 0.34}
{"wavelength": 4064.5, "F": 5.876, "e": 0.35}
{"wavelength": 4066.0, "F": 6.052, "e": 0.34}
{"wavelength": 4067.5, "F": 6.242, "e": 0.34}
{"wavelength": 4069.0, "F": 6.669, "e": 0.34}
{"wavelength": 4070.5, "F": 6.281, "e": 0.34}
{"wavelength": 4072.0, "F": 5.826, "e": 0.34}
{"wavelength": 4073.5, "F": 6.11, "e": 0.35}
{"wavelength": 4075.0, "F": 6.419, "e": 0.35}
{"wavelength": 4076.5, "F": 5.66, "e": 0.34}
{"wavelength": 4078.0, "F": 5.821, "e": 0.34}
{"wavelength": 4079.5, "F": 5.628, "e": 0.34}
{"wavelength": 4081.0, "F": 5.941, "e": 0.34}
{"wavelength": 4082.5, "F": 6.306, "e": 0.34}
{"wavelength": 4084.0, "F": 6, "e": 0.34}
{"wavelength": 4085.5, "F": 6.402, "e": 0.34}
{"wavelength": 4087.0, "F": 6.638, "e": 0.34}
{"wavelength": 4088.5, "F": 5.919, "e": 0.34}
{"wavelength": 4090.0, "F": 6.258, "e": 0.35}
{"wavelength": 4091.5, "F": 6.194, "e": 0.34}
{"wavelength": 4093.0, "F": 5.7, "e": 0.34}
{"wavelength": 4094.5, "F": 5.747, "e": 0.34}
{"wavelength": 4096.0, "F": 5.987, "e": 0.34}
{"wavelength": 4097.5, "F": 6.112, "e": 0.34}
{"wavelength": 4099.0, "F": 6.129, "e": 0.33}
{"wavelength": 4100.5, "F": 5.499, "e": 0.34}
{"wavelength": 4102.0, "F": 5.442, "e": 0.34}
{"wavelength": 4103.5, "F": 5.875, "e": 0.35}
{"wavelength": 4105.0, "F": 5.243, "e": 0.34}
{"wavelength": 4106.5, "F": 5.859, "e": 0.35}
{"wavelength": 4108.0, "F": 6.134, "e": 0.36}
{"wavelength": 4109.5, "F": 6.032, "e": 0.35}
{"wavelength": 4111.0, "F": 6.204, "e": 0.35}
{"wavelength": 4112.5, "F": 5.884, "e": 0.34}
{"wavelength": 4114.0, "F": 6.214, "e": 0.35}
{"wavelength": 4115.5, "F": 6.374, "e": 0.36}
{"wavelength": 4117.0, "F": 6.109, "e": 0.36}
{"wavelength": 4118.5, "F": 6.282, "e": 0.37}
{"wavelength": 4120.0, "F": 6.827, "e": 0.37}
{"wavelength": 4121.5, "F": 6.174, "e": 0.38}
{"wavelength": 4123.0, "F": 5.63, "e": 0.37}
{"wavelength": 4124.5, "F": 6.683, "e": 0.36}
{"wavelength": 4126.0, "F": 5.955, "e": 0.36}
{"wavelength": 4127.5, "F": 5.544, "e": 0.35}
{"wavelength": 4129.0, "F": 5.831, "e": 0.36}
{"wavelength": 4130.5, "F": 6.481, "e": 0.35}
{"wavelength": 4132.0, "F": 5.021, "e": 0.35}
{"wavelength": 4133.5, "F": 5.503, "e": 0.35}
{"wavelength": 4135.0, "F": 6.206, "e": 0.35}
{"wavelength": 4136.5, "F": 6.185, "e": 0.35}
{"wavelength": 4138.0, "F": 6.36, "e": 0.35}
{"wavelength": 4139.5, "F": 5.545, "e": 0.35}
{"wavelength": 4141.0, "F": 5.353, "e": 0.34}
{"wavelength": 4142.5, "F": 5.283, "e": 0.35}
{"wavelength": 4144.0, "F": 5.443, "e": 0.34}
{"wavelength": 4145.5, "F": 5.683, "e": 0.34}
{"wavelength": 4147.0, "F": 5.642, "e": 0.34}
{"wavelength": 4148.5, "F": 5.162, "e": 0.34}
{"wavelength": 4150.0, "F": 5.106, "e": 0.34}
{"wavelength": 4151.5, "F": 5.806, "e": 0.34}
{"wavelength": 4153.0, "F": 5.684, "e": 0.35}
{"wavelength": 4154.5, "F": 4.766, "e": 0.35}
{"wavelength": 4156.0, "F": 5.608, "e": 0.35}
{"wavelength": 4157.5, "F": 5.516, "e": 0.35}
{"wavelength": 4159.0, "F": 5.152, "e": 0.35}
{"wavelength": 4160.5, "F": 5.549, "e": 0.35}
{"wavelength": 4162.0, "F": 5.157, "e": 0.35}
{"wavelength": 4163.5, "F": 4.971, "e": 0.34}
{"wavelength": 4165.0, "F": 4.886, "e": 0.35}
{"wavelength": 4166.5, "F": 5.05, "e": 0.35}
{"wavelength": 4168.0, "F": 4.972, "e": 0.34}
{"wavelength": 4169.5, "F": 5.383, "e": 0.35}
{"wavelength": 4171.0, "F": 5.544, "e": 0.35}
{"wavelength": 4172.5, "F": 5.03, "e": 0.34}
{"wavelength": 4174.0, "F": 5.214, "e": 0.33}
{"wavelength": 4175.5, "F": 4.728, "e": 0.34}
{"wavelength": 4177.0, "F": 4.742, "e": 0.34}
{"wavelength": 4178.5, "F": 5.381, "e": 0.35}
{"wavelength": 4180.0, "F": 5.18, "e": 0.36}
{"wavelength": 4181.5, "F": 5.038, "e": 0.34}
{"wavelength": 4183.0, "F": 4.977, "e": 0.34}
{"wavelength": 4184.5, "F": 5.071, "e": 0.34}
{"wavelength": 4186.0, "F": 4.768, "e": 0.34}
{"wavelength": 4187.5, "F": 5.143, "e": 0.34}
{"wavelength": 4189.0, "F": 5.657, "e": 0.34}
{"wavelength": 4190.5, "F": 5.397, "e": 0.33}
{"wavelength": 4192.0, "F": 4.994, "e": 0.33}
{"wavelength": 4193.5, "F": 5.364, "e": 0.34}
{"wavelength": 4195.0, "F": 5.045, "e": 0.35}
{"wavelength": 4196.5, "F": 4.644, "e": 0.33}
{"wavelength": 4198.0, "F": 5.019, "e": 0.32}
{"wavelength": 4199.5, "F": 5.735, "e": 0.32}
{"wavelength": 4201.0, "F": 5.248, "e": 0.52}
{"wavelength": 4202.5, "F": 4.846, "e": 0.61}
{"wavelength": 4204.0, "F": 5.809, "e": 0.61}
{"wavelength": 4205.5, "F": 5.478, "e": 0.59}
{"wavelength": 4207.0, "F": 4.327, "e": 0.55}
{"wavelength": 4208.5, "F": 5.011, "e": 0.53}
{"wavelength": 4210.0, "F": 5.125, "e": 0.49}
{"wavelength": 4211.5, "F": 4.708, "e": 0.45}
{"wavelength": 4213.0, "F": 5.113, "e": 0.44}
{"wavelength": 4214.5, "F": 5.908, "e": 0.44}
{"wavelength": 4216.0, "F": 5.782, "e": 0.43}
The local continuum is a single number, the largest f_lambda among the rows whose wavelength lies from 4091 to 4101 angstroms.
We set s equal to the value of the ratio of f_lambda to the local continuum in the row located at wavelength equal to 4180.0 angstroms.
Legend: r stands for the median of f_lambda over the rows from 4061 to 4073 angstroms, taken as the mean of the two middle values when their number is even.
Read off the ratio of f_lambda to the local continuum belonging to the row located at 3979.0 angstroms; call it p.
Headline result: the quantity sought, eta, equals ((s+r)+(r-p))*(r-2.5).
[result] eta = 45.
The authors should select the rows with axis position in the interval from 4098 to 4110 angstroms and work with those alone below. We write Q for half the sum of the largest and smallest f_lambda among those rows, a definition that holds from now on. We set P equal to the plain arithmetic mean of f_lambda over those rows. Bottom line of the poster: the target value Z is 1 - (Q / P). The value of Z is 0.015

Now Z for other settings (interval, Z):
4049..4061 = 0.013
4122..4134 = -0.004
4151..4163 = 0.022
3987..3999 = -0.019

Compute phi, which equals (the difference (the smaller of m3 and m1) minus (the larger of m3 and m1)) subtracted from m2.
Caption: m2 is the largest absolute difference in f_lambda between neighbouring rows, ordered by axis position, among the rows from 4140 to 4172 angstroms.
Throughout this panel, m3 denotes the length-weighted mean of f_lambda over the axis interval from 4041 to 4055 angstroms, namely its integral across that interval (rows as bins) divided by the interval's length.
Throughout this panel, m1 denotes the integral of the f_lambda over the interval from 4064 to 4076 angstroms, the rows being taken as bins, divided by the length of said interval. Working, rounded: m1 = 6.18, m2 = 0.92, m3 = 5.71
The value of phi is 1.4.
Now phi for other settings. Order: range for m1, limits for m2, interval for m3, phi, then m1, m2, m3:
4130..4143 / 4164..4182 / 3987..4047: 0.7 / 5.77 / 0.64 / 5.86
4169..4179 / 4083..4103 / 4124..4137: 1.5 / 5.13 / 0.72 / 5.92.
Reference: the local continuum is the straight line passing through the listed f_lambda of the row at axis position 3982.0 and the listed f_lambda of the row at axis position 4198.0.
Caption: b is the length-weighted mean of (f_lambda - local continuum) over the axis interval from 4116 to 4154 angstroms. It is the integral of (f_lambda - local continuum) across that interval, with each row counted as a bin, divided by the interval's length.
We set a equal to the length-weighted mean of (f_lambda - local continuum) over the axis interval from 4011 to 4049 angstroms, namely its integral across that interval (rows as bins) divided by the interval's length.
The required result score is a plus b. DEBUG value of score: 1.13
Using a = 0.44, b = 0.68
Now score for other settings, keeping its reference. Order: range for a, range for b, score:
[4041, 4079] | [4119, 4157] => 1.23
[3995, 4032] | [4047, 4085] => 1.29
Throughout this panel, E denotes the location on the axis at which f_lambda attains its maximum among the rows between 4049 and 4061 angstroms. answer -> 4051.0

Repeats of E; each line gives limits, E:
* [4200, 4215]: 4214.5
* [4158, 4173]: 4160.5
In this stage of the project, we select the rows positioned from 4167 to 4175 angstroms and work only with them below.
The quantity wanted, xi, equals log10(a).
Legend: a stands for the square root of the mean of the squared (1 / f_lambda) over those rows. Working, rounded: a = 0.19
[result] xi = -0.72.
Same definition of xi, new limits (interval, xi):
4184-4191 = -0.71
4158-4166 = -0.71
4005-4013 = -0.78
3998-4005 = -0.79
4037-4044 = -0.67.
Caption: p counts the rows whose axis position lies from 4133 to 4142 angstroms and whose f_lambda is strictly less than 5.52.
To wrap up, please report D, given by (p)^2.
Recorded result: 4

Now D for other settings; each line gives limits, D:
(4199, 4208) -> 16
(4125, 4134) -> 4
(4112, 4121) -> 0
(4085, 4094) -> 0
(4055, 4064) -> 4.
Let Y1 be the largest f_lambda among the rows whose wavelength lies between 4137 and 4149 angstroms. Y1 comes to 6.36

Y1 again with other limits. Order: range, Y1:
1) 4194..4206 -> 5.809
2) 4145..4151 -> 5.683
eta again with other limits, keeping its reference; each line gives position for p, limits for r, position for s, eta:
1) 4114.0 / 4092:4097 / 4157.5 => 37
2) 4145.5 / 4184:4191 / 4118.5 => 27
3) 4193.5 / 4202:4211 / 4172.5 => 26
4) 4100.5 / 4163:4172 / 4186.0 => 25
